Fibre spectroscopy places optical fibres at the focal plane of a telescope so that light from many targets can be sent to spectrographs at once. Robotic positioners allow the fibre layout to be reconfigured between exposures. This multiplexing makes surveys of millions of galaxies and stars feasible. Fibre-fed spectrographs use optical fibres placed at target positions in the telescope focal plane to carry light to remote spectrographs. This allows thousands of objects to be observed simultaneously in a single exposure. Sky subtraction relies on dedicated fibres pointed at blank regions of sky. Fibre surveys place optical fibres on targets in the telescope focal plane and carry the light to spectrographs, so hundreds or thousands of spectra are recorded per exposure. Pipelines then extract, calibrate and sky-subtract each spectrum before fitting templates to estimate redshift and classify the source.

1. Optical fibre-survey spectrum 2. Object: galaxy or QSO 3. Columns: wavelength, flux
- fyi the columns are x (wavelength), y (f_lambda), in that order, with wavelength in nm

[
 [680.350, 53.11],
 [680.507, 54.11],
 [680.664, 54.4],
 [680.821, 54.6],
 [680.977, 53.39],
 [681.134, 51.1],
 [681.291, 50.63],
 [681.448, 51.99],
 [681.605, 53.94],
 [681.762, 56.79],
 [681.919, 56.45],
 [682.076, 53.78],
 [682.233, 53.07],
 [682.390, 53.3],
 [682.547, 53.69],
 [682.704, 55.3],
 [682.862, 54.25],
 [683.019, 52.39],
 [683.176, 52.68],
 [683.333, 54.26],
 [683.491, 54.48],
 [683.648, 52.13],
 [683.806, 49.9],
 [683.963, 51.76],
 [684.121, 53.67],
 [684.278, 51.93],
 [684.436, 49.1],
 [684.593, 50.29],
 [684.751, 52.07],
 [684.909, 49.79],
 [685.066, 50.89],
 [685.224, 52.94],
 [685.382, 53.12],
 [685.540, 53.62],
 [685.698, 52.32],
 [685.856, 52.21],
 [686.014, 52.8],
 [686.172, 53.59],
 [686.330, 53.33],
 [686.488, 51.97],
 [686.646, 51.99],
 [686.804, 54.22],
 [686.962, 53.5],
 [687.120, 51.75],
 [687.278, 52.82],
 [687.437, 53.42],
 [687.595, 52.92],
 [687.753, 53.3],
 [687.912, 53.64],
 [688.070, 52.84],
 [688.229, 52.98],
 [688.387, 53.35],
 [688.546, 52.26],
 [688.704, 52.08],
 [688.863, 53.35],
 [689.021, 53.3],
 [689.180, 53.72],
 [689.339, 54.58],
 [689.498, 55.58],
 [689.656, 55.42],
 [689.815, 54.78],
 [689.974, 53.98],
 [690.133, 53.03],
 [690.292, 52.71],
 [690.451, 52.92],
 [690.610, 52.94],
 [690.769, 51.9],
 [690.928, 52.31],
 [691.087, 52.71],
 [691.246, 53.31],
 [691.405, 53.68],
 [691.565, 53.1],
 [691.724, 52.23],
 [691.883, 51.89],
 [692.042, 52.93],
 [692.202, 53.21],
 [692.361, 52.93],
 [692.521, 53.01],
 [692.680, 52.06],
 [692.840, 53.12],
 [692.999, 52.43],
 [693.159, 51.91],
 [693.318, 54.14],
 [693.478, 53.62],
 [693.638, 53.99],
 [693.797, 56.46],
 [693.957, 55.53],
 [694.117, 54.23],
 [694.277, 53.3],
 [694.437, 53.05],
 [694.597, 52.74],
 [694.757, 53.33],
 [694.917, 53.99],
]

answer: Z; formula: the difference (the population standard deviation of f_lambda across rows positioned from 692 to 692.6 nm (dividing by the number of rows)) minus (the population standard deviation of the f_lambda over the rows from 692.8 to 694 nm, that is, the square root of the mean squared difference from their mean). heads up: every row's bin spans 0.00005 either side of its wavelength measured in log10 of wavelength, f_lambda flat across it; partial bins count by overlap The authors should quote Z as -1.3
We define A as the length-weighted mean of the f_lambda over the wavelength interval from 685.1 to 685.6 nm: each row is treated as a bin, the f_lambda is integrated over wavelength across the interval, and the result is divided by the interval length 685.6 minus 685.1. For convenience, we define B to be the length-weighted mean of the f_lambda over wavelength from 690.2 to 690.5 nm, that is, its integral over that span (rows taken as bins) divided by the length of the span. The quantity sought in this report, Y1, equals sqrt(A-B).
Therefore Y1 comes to 0.4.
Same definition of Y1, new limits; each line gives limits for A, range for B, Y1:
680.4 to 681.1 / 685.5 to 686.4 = 1.0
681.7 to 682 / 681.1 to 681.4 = 2.4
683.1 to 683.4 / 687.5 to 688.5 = 0.6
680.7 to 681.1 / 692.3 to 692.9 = 1.0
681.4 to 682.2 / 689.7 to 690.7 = 1.1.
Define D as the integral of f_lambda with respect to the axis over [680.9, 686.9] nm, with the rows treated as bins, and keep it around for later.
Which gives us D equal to 317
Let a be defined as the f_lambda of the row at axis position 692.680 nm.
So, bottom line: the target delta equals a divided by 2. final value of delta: 26.0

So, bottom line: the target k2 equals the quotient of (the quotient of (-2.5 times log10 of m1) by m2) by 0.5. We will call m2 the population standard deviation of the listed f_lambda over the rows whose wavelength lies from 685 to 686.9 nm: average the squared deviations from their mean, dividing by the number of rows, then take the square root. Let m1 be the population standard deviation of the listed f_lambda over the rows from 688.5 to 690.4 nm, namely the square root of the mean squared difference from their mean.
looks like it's -0.3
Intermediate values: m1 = 1.11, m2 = 0.9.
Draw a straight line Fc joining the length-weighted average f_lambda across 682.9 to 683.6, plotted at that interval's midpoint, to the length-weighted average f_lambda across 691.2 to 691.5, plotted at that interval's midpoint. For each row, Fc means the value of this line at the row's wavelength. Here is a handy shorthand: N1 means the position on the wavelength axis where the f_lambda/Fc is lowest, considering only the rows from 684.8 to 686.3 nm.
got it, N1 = 684.909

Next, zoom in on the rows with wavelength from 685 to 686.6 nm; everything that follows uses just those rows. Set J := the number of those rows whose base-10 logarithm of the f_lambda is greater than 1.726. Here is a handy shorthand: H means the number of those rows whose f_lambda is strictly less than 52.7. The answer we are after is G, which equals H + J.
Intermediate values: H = 4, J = 3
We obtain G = 7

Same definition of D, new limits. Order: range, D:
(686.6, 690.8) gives 224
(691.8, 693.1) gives 68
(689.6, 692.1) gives 133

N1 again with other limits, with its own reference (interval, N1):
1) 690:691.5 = 690.769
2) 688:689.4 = 688.704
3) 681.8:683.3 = 683.019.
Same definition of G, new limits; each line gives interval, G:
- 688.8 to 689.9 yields 7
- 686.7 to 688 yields 6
